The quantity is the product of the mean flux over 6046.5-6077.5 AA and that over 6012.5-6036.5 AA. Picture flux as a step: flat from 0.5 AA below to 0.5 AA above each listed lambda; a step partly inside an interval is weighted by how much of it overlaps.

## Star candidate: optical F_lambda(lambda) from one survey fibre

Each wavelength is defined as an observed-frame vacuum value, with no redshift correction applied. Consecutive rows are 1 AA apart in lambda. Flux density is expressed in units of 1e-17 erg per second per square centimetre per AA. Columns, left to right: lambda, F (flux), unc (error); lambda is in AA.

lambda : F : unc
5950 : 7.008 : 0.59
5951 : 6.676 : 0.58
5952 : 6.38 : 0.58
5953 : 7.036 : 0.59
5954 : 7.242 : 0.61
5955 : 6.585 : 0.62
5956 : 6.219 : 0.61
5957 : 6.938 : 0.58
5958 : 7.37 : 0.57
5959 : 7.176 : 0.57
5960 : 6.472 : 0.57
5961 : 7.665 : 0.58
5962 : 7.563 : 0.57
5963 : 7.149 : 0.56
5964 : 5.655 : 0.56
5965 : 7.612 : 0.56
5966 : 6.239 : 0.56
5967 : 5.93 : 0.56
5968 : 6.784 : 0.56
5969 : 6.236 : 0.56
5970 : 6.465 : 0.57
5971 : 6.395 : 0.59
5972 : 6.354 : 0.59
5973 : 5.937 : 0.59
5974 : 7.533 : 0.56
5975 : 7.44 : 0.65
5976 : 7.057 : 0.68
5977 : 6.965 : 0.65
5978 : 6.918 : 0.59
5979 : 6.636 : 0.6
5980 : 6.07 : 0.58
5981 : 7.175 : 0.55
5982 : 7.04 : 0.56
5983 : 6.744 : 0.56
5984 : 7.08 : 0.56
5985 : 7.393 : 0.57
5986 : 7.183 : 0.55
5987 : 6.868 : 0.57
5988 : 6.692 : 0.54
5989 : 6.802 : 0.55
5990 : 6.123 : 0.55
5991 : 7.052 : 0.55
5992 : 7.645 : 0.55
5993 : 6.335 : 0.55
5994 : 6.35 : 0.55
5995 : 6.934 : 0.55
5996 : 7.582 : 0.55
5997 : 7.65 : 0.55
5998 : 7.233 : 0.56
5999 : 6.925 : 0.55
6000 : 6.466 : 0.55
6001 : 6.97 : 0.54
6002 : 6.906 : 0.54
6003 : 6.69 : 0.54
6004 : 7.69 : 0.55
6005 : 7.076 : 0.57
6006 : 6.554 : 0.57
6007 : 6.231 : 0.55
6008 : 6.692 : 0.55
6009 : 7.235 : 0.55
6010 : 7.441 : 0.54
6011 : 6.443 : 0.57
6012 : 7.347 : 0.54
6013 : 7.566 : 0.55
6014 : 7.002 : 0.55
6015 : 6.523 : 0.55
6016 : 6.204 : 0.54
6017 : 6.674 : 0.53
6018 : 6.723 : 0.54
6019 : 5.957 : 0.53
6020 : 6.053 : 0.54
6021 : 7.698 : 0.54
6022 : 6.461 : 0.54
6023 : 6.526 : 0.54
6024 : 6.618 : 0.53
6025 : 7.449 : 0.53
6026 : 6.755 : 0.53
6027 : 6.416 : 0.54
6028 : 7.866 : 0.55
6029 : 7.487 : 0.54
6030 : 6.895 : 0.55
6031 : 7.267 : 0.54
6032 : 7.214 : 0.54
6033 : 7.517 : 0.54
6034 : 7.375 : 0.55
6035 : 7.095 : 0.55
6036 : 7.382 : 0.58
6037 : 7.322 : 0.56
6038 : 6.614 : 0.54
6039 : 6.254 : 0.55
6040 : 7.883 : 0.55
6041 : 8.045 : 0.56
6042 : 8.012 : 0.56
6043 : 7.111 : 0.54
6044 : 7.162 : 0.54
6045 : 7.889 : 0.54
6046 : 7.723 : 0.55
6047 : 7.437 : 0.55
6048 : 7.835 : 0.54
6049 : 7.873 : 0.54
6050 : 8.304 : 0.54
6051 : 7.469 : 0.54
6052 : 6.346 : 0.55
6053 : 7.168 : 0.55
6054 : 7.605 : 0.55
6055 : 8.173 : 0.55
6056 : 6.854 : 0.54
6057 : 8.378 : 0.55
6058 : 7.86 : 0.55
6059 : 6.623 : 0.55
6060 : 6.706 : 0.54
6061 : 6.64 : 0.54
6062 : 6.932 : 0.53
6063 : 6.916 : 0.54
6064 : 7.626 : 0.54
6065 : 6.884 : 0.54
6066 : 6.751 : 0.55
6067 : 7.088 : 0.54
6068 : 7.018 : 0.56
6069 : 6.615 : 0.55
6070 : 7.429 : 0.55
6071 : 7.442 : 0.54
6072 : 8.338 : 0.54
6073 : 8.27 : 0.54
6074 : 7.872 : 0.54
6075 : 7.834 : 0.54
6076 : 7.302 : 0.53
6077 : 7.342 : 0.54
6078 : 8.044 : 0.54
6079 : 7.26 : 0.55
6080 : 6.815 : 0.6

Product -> 51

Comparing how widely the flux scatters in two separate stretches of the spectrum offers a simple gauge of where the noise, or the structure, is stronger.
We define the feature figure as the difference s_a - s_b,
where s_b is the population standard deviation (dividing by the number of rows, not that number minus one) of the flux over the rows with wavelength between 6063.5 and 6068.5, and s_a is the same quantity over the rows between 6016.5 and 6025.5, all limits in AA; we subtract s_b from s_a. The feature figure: 0.2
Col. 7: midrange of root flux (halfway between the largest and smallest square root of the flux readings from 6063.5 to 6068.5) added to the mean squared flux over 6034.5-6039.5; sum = 51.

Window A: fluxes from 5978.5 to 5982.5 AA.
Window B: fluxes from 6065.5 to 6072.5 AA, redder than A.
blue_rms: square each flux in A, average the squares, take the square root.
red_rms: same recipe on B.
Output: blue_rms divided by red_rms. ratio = 0.93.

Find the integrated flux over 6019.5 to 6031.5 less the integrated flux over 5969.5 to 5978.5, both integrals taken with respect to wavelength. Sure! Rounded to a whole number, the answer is 22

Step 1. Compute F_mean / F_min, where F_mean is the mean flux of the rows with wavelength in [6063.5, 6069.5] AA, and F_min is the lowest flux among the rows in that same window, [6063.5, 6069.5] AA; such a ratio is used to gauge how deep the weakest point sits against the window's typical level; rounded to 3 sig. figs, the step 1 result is 1.06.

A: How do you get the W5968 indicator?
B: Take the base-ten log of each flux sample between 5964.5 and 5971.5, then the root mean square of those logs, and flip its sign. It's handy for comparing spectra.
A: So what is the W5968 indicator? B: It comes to -0.814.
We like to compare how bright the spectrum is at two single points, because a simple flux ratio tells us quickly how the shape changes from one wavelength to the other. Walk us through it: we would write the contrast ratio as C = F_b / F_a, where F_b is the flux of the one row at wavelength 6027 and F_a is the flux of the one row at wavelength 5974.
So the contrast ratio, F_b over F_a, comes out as 0.85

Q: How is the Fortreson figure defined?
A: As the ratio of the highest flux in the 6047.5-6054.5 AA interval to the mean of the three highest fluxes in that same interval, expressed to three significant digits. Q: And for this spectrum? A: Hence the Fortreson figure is 1.04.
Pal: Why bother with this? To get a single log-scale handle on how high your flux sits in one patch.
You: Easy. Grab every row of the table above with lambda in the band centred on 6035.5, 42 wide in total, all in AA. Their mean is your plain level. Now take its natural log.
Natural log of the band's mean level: 1.97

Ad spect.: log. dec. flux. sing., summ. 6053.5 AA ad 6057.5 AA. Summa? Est 3.55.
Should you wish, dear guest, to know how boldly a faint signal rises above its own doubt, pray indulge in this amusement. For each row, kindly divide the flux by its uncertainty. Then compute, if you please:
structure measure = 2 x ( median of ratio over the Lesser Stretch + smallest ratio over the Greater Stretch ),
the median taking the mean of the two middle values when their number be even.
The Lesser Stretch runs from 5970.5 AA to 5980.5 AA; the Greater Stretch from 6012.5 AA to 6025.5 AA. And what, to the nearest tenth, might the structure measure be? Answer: 44.0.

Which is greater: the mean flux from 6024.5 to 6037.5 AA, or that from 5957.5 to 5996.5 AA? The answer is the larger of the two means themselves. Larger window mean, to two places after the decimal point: 7.23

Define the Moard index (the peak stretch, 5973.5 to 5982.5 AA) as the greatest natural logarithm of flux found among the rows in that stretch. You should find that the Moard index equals 2.02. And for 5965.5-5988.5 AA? 2.02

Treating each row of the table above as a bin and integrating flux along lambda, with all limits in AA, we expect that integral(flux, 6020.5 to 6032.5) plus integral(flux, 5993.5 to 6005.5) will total 169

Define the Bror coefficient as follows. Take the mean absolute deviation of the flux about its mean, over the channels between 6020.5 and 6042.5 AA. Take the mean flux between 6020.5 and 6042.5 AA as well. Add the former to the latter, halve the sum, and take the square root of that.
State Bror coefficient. 1.96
